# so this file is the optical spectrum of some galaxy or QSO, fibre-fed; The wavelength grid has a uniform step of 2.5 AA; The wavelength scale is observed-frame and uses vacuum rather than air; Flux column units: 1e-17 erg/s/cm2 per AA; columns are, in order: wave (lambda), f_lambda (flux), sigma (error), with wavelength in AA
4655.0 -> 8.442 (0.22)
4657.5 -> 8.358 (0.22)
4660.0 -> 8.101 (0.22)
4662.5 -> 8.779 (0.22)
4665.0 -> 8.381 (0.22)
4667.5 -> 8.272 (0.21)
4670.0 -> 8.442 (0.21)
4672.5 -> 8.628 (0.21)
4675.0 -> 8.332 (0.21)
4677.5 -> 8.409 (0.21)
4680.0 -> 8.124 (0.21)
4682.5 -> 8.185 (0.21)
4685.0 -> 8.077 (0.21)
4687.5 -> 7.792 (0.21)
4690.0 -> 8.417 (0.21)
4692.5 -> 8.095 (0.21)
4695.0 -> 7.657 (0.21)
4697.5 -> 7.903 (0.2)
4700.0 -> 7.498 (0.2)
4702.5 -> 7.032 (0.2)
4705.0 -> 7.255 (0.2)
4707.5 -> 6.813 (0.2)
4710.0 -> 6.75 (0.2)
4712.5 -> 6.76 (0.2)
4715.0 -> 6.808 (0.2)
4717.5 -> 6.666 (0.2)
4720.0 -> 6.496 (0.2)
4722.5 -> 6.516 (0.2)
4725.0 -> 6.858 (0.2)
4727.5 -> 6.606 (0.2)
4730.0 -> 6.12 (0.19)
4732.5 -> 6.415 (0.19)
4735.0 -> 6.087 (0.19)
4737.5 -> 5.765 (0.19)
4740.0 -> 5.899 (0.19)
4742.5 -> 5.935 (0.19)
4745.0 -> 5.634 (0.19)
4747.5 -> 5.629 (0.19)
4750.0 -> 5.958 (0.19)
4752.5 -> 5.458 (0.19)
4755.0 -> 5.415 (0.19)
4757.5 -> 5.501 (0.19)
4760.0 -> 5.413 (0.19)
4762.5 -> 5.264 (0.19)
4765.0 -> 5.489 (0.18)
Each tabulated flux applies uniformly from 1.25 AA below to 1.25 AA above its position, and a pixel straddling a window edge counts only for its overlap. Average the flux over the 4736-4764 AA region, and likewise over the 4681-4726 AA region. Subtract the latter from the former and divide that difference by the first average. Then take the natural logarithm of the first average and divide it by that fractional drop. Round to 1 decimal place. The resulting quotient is -5.8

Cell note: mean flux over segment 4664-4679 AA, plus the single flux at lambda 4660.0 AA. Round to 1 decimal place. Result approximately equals 16.5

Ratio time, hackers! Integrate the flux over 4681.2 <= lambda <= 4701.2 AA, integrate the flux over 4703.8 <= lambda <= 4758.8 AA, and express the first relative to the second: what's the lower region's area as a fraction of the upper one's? 0.5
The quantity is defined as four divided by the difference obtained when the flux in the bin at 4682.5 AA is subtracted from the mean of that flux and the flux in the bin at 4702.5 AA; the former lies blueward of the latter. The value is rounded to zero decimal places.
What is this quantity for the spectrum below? -7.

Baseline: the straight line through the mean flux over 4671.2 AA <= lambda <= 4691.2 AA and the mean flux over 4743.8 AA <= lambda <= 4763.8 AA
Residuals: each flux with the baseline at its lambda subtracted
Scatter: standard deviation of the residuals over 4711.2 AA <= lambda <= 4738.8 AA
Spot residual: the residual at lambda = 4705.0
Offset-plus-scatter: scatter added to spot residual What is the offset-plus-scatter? 0.1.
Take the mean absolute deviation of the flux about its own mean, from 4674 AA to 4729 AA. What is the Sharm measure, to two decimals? 0.63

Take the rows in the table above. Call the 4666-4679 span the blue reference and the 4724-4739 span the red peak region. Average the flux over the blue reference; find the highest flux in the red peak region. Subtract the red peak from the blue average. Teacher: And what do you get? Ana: 1.6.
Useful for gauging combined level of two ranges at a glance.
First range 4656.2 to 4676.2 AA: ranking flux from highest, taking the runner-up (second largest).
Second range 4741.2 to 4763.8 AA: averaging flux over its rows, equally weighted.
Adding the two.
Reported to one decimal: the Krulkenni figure 14.2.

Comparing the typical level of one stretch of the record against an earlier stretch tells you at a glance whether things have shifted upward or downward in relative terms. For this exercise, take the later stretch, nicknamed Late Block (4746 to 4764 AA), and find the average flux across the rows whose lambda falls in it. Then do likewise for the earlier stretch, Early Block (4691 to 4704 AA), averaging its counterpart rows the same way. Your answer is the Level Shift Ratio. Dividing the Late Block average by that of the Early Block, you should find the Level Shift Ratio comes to 0.72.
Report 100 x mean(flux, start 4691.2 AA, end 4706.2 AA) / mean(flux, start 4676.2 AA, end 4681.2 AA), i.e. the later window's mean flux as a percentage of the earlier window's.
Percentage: 92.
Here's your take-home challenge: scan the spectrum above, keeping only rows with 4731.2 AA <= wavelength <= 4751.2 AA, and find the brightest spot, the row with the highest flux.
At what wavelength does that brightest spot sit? 4732.5 AA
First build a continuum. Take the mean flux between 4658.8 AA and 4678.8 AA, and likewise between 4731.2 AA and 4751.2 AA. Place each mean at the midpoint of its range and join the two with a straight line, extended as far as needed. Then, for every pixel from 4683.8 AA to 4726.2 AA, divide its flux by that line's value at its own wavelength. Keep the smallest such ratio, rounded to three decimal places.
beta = 0.962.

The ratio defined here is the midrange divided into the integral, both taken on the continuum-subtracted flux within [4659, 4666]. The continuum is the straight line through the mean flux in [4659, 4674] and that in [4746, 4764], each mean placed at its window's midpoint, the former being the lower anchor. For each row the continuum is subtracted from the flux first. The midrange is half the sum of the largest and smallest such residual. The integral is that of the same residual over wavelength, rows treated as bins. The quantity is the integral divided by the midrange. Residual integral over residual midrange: 6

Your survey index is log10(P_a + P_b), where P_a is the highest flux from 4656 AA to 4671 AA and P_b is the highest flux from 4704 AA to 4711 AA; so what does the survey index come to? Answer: 1.21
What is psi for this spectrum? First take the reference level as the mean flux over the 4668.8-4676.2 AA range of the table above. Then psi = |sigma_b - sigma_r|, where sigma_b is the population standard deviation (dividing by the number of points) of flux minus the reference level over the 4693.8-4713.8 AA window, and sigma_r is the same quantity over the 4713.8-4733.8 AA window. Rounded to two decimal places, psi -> 0.19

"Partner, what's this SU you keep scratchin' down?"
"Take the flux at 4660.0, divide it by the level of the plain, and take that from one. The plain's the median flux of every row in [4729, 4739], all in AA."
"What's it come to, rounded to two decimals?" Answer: -0.33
